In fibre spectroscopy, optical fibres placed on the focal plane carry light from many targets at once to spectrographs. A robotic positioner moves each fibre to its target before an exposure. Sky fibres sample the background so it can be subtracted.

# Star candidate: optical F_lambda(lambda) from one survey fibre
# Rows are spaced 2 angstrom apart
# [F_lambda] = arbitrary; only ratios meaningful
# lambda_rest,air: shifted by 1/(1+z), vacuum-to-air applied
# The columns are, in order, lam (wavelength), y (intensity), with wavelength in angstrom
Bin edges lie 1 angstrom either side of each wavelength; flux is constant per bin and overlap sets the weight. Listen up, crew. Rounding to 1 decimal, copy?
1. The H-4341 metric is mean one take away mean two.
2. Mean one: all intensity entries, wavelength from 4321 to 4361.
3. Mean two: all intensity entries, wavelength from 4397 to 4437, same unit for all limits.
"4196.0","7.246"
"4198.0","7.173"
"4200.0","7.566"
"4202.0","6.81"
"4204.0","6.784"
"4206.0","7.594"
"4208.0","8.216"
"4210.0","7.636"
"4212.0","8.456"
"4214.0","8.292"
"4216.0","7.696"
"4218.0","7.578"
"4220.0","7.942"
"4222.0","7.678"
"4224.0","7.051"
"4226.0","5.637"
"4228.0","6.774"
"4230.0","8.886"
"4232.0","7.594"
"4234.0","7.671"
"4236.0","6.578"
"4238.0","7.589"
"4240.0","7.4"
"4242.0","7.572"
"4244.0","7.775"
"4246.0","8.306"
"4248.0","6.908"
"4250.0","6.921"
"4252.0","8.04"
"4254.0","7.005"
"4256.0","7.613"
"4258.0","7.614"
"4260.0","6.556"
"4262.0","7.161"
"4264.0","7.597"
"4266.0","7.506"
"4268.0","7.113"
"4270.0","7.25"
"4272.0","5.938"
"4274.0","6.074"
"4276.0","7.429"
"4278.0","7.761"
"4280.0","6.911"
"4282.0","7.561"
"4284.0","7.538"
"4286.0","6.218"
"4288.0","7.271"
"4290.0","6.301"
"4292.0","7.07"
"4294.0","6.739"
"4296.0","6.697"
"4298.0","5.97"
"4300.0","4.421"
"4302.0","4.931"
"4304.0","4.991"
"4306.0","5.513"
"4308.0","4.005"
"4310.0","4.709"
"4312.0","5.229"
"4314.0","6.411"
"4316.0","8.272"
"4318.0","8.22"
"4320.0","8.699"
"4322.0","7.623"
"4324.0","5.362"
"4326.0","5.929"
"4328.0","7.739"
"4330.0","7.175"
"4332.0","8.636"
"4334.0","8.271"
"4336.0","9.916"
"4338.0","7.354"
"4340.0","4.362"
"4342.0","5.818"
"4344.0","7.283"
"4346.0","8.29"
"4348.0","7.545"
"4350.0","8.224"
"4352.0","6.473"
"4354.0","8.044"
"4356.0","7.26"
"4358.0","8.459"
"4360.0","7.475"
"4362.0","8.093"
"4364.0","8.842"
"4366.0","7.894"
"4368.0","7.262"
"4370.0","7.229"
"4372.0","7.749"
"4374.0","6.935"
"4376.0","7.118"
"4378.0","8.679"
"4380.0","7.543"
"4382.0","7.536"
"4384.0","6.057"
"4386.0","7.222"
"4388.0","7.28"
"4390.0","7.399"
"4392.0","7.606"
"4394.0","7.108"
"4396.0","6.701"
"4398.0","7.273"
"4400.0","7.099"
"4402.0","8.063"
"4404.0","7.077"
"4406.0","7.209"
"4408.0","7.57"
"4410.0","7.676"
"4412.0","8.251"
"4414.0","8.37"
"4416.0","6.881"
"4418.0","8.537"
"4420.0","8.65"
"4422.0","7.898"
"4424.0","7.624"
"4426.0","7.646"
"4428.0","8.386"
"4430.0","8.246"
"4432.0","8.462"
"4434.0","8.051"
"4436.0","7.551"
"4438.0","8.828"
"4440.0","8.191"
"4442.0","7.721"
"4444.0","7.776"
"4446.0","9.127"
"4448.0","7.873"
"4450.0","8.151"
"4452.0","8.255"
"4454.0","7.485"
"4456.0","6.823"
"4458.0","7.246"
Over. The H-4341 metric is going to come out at -0.5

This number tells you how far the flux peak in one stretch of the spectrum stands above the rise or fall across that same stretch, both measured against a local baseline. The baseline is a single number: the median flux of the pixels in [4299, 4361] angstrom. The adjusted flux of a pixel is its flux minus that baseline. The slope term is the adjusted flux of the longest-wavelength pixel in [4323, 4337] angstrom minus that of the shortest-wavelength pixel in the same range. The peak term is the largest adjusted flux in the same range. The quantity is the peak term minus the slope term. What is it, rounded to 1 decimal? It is -1.9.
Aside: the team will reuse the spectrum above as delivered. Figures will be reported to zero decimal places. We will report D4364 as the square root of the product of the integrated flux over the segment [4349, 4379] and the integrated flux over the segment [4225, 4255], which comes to 226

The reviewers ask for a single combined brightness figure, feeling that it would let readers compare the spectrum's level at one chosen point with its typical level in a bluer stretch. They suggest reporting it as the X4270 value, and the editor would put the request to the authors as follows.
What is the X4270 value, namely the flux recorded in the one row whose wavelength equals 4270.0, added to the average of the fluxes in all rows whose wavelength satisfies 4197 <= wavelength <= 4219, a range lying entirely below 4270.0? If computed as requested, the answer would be 14.9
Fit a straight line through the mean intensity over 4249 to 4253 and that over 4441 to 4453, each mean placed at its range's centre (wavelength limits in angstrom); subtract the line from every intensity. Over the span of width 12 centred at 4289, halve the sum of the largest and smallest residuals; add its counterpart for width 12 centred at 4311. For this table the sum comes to -2.3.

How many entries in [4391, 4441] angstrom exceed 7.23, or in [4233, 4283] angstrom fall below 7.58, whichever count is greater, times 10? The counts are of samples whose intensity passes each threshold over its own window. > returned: 190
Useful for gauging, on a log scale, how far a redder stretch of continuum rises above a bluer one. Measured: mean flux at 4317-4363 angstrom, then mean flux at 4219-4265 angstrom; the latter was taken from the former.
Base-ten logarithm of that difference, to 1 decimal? -1.0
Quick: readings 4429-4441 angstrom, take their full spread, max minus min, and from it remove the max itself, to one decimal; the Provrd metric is -7.6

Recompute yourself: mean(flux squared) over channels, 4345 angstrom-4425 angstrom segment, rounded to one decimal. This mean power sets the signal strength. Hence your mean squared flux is 58.2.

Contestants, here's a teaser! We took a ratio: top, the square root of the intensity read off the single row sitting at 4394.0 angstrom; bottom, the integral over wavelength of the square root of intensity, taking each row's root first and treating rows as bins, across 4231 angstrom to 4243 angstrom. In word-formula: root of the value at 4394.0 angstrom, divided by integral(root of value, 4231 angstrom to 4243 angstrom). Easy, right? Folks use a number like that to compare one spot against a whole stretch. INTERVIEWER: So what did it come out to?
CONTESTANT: 0.082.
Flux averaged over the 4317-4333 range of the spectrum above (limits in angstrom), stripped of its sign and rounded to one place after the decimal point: 7.4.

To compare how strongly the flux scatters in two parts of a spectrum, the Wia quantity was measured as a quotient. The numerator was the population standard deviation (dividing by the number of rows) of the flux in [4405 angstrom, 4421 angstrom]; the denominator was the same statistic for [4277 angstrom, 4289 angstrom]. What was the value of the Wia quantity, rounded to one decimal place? 1.2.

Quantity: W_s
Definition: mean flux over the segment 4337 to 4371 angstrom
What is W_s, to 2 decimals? 7.41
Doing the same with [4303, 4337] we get 6.86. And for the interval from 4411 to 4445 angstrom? 8.06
